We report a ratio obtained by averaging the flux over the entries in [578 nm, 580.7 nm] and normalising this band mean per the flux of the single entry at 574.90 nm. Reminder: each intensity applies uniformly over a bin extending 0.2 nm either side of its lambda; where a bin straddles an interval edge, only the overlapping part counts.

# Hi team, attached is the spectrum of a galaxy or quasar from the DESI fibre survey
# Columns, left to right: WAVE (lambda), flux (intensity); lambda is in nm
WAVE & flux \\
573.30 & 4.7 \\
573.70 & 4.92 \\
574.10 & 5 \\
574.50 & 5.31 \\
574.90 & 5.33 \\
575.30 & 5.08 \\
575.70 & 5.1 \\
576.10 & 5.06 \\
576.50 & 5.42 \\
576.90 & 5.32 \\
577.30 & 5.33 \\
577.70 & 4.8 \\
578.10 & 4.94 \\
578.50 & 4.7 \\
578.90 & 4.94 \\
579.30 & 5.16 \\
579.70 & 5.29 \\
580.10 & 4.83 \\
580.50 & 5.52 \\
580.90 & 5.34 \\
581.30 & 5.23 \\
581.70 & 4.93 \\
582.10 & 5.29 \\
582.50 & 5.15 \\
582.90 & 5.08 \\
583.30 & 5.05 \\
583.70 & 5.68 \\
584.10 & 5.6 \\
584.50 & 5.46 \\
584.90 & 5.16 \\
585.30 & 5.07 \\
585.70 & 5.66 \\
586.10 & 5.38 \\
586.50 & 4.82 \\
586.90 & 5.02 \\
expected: 0.95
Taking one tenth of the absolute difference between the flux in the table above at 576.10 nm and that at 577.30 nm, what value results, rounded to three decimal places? 0.027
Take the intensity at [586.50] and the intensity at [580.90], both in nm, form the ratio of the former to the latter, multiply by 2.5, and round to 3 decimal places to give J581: 2.257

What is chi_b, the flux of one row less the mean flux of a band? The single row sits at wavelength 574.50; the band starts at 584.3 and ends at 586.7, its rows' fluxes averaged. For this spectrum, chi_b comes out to 0.05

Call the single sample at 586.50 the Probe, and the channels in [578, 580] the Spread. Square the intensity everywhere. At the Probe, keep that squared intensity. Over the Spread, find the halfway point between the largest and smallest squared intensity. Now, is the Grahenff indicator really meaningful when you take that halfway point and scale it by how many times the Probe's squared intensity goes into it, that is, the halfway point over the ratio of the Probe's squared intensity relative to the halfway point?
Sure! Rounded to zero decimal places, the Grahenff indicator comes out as 27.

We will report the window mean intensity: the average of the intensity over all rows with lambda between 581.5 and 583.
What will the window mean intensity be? 5.11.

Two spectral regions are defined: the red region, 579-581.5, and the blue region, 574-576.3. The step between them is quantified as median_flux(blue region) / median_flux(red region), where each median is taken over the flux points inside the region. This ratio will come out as 0.97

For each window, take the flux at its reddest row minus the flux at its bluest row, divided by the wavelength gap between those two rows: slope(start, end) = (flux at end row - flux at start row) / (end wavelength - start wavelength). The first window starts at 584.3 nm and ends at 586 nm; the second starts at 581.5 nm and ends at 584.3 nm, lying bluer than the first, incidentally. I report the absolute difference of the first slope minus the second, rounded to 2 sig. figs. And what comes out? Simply 0.11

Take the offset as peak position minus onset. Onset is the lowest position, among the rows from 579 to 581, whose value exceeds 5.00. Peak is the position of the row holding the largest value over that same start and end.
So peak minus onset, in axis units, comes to 1.20 nm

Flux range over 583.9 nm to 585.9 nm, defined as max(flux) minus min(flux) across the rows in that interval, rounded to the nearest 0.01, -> 0.59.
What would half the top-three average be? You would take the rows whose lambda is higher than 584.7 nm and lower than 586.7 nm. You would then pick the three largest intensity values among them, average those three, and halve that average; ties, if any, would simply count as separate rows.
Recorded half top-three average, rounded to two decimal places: 2.70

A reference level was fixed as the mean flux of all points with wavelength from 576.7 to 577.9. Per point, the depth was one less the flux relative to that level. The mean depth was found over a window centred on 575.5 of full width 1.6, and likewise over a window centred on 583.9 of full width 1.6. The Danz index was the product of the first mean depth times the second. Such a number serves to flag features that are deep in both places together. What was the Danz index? -0.0001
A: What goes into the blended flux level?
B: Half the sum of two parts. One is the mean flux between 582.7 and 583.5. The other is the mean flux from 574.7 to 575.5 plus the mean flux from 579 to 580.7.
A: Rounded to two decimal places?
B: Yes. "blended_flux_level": 7.73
